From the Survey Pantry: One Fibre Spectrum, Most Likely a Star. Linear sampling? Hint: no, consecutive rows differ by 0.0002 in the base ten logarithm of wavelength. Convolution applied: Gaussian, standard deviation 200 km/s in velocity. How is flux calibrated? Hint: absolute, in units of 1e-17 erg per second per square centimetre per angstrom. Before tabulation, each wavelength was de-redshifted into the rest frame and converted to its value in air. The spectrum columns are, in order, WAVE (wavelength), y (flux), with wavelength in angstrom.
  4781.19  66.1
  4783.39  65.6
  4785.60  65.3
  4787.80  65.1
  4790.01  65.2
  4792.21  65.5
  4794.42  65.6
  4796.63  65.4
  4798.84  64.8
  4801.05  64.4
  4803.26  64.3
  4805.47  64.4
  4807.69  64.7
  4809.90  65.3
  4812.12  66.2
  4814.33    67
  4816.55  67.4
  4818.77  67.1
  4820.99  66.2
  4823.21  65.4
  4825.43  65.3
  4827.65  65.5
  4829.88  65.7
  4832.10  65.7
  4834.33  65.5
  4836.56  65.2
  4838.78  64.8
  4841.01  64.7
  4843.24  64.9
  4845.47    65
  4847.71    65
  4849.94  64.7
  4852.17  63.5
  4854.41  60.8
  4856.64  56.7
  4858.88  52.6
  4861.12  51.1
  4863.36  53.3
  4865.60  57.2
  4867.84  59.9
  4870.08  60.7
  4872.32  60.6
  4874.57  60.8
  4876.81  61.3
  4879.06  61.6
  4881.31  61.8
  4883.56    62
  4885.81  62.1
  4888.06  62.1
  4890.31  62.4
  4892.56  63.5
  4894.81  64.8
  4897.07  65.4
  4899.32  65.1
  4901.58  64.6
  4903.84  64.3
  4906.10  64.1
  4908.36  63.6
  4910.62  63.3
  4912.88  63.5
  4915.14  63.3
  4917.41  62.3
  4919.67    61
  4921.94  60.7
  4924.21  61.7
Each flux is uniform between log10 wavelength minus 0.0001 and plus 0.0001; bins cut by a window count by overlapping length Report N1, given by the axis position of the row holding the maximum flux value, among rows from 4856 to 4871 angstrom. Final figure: 4870.08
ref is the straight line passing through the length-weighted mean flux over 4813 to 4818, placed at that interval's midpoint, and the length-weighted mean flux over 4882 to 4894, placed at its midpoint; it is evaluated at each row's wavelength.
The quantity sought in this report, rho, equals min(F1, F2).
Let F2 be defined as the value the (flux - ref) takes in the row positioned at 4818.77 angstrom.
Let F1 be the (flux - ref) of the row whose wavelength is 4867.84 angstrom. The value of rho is -3.9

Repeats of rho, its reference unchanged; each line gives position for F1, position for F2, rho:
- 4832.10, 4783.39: -3.7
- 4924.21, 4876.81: -1.9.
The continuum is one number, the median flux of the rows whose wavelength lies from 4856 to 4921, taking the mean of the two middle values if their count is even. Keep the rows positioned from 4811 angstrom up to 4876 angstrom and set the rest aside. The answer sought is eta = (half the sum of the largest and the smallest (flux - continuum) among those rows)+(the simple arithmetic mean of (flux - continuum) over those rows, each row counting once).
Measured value -2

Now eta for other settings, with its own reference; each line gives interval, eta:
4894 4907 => 5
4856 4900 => -6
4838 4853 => 5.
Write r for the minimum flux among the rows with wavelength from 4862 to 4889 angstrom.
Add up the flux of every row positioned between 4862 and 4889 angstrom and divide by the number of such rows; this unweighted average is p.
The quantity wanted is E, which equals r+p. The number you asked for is 114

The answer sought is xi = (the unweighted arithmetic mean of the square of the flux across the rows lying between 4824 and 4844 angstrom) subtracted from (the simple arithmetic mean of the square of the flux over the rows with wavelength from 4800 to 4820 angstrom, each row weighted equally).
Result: 52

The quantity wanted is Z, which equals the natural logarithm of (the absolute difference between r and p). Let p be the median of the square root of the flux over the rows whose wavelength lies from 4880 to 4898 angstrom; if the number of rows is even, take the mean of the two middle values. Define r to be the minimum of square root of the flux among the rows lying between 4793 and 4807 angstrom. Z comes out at -2.0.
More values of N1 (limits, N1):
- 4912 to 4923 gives 4912.88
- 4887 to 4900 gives 4897.07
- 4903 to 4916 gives 4903.84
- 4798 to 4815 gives 4814.33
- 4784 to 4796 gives 4794.42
